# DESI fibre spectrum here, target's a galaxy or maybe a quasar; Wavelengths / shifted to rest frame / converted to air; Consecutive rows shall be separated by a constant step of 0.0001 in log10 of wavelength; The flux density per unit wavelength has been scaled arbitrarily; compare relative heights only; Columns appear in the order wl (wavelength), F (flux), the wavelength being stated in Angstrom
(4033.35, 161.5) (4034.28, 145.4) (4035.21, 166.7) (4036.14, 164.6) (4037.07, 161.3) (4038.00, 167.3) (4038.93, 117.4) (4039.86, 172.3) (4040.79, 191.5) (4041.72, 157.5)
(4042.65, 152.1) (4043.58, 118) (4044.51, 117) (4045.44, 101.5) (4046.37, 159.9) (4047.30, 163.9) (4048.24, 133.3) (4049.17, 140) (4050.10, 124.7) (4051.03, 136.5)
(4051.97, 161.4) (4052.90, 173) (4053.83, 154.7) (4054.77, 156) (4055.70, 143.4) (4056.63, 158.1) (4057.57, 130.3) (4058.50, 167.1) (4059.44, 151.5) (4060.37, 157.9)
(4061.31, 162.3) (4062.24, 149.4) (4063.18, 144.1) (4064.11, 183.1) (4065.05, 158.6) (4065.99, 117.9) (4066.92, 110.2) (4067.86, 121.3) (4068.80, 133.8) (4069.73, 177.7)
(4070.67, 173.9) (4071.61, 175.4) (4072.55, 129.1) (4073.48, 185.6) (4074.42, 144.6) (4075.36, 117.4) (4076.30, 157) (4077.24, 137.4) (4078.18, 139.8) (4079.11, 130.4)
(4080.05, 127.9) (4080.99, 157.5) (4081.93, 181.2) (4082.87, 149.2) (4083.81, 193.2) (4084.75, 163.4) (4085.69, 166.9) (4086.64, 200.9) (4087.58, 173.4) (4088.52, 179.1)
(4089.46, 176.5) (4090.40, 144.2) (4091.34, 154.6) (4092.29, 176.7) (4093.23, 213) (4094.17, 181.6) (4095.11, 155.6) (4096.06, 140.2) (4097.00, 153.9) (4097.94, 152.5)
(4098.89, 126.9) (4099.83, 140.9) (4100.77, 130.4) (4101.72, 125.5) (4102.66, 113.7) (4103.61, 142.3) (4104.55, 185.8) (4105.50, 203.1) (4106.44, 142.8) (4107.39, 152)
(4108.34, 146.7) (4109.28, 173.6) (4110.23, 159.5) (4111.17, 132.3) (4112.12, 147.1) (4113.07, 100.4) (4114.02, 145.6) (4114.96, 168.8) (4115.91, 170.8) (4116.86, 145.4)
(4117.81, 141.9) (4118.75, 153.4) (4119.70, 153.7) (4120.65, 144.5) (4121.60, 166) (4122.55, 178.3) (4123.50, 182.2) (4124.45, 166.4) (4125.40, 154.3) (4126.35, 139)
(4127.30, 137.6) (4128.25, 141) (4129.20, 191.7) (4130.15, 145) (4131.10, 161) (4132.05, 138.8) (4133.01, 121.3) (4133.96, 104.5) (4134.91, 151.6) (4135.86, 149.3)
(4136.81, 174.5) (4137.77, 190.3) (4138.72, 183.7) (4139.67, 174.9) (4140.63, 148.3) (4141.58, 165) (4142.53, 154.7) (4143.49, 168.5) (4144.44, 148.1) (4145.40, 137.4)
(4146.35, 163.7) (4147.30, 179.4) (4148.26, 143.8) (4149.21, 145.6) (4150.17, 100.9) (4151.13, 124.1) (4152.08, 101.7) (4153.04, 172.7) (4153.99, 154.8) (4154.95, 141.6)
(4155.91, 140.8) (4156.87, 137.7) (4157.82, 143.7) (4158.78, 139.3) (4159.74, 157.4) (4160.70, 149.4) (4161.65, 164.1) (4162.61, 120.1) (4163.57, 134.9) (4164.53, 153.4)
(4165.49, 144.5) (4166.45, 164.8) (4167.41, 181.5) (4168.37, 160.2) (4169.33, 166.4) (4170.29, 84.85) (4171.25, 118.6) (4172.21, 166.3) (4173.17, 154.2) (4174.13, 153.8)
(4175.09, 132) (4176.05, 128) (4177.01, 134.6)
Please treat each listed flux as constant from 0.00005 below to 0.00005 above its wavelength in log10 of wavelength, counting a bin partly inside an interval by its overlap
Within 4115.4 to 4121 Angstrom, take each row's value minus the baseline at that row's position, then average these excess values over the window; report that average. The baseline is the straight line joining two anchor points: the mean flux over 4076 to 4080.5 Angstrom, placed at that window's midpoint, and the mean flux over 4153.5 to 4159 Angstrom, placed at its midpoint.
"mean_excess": 11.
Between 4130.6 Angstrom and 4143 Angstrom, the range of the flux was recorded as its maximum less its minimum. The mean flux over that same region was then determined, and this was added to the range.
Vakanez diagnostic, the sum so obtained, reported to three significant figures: 241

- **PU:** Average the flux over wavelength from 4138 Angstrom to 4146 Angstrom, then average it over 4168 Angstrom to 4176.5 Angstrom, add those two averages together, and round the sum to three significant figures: 301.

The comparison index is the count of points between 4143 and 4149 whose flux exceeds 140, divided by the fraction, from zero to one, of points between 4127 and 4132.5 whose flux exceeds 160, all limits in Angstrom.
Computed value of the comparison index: 15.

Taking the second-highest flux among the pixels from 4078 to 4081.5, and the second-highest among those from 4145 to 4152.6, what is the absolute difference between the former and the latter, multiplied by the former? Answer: 3341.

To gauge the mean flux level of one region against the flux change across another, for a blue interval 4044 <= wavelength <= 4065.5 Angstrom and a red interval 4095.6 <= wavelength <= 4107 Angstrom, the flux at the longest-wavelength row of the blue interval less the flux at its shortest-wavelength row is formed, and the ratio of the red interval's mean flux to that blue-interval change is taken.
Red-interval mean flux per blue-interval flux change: 4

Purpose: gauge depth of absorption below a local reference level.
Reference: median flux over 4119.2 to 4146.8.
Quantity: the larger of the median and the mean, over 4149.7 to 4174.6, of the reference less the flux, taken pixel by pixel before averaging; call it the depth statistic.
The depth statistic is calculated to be 11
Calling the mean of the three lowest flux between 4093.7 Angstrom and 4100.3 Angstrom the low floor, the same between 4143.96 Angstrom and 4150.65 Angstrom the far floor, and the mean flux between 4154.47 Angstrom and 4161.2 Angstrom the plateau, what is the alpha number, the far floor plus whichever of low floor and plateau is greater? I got 272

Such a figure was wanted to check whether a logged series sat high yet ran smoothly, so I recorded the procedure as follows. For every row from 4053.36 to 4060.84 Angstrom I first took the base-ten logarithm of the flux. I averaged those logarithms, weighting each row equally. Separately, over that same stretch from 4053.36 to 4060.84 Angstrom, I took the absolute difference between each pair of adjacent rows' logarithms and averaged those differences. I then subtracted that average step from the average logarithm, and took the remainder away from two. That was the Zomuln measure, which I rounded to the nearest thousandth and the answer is -0.134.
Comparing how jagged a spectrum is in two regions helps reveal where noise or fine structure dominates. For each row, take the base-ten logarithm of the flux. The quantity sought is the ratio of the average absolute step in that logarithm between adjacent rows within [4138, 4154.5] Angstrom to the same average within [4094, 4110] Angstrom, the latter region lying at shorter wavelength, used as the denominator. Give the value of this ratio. 1.3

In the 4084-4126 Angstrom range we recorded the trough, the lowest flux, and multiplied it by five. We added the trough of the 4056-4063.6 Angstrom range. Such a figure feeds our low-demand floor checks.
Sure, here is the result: 632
